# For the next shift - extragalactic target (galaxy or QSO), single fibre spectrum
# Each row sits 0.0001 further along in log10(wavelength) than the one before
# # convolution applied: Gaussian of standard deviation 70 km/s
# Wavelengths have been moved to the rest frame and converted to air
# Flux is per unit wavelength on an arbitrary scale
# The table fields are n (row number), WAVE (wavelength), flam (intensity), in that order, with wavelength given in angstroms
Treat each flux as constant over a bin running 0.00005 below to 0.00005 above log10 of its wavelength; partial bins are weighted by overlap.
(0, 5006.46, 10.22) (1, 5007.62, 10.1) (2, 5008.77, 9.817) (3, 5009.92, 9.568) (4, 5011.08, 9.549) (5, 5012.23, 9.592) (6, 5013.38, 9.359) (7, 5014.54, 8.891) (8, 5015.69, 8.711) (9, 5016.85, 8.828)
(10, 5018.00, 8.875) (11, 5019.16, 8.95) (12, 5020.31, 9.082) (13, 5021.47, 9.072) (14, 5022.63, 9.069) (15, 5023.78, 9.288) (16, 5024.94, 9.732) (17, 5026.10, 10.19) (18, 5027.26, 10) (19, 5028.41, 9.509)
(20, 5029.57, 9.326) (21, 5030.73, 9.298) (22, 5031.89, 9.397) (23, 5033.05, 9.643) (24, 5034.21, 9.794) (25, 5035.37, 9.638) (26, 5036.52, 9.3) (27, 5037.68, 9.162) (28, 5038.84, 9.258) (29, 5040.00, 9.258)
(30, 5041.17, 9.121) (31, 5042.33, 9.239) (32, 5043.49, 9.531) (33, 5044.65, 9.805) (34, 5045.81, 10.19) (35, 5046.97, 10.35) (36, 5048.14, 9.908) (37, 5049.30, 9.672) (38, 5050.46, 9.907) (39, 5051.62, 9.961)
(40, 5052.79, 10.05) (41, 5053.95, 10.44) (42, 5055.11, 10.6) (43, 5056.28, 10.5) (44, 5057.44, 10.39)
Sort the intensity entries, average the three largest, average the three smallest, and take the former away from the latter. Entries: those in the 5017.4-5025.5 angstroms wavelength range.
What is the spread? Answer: -0.4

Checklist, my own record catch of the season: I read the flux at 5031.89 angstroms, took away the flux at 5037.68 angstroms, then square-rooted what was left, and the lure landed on 0.48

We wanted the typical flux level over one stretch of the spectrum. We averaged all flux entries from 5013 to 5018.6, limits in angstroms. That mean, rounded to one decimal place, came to 8.9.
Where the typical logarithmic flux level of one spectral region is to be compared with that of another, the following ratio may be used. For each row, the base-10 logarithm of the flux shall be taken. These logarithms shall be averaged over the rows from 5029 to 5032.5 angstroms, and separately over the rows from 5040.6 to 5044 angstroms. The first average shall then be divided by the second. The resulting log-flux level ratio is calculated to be 1.00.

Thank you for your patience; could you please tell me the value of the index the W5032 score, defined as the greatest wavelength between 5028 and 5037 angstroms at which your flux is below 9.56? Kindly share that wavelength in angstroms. 5036.52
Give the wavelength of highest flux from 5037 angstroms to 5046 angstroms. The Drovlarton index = 5045.81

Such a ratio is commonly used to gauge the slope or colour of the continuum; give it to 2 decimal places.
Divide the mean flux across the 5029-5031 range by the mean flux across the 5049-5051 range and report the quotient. 0.95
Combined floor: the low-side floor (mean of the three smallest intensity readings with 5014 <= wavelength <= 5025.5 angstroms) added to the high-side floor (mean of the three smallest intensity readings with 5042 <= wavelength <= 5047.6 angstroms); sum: 18.3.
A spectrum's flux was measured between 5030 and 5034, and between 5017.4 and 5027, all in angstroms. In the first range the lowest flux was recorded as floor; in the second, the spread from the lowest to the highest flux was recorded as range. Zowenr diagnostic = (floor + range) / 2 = 5.31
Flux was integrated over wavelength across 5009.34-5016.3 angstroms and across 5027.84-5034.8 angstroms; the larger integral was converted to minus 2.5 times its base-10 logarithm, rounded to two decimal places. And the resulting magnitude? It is -4.55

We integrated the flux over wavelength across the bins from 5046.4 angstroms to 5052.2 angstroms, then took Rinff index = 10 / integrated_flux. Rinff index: 0.17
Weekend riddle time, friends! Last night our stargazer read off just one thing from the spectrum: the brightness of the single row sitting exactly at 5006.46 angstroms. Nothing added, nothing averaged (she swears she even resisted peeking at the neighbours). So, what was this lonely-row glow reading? 10.22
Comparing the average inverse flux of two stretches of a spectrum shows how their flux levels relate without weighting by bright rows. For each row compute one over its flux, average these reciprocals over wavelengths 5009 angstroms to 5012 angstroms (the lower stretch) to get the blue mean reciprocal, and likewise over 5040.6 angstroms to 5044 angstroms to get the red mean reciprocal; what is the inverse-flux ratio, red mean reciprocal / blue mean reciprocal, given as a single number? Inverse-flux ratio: 1.03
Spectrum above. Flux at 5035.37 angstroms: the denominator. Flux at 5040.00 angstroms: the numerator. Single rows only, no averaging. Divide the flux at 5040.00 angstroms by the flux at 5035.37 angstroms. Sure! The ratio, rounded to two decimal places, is 0.96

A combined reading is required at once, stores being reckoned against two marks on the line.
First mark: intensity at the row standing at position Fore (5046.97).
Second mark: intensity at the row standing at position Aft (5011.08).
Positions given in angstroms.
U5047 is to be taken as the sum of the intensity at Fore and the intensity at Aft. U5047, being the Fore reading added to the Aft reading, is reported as 19.9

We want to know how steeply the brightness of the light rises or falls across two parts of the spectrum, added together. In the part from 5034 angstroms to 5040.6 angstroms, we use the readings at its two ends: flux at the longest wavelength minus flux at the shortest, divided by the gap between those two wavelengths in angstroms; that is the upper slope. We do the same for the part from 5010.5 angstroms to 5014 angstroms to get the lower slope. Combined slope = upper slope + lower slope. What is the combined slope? -0.18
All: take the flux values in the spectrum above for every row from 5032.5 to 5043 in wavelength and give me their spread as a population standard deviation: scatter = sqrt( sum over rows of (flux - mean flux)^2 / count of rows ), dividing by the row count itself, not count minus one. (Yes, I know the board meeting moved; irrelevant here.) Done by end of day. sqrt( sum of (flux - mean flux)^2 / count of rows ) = 0.230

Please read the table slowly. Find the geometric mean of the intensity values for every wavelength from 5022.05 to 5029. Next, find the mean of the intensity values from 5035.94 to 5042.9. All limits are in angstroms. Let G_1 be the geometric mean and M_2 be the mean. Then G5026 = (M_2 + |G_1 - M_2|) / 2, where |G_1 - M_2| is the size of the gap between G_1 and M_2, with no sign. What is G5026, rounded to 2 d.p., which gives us 4.81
